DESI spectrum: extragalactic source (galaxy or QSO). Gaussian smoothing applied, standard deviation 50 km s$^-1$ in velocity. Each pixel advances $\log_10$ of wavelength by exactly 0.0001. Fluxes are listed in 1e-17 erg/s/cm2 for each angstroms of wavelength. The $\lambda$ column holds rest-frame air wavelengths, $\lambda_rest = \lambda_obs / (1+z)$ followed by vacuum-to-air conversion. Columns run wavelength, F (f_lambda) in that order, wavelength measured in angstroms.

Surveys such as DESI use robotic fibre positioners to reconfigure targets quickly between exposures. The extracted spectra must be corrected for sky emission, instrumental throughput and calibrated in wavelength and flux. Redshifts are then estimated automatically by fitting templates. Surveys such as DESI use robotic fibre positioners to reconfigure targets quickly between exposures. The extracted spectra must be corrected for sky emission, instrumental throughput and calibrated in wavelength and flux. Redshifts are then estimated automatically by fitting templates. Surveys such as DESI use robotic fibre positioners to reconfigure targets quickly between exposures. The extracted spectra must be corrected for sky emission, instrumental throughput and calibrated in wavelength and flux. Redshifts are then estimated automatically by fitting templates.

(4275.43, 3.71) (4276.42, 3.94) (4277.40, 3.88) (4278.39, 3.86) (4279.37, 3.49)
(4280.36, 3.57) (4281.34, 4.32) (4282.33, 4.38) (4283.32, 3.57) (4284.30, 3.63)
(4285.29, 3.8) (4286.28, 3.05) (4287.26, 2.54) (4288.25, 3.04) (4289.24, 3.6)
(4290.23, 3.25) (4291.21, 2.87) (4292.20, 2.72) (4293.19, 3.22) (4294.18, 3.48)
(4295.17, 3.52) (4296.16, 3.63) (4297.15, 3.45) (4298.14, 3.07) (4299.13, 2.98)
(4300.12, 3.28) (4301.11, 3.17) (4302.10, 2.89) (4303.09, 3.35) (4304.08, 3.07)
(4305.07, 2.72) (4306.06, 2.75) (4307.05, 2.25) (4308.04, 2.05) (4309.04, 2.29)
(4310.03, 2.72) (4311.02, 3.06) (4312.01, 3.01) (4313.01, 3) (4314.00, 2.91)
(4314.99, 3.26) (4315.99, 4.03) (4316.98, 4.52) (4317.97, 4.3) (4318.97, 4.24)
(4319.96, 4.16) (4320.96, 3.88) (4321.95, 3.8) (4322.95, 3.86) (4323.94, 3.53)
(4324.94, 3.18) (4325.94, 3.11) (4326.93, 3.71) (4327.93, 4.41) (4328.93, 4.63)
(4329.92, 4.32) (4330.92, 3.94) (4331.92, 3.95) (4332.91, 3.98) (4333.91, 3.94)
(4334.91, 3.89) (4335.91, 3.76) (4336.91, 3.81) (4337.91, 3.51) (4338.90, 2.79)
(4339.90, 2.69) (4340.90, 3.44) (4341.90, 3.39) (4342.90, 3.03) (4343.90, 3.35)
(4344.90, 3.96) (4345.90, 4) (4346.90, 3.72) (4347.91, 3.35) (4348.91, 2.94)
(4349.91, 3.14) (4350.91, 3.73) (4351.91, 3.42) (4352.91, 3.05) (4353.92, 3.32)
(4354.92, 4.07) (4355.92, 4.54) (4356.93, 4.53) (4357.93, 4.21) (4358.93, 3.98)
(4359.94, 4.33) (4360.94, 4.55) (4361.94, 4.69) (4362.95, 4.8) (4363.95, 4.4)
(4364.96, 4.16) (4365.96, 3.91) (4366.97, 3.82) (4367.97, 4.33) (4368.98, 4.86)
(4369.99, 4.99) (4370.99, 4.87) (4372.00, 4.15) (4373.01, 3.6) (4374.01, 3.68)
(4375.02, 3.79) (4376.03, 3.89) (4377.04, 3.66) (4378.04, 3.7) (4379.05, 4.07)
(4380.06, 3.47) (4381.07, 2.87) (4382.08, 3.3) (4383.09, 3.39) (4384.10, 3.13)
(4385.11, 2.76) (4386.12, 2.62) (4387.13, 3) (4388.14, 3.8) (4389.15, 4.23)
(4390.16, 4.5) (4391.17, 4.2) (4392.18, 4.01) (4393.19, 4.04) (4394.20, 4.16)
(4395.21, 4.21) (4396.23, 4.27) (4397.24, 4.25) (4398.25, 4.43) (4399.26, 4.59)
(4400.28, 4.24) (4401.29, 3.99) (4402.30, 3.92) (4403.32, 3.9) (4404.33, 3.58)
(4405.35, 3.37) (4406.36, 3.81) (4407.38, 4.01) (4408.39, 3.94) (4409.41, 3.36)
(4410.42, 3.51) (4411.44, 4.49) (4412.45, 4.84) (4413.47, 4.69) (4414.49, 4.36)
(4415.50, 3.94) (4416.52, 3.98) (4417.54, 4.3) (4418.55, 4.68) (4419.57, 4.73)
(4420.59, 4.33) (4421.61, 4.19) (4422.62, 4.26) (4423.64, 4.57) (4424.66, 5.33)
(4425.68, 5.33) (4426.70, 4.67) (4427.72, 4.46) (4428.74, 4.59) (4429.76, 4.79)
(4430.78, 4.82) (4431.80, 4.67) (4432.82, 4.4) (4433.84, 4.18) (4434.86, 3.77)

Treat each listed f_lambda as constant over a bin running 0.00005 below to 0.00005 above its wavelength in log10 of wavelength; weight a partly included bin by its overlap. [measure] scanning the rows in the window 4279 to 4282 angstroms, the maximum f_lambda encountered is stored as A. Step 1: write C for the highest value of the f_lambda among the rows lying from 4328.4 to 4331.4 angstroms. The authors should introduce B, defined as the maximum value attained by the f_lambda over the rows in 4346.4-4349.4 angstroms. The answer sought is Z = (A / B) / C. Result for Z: 0.25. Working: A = 4.32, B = 3.72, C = 4.63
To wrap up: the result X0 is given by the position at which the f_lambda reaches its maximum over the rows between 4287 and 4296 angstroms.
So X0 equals 4289.24 angstroms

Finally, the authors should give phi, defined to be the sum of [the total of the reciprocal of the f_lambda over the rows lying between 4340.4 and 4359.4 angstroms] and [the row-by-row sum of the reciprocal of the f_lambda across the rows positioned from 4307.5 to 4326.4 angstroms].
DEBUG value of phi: 11.1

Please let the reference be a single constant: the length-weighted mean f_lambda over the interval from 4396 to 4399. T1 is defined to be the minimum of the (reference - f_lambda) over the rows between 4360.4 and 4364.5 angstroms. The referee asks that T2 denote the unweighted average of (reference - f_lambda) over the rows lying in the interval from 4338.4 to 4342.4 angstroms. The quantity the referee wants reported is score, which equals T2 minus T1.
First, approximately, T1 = -0.45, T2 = 1.28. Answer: 1.72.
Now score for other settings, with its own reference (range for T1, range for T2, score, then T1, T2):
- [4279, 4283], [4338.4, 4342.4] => 1.30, -0.03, 1.28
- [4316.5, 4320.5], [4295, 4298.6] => 1.10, -0.17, 0.94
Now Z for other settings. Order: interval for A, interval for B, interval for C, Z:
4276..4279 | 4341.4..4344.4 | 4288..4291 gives 0.32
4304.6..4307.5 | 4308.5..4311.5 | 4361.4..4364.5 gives 0.19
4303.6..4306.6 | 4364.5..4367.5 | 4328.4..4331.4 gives 0.16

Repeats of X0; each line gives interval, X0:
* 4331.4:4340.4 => 4332.91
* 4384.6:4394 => 4390.16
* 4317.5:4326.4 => 4317.97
